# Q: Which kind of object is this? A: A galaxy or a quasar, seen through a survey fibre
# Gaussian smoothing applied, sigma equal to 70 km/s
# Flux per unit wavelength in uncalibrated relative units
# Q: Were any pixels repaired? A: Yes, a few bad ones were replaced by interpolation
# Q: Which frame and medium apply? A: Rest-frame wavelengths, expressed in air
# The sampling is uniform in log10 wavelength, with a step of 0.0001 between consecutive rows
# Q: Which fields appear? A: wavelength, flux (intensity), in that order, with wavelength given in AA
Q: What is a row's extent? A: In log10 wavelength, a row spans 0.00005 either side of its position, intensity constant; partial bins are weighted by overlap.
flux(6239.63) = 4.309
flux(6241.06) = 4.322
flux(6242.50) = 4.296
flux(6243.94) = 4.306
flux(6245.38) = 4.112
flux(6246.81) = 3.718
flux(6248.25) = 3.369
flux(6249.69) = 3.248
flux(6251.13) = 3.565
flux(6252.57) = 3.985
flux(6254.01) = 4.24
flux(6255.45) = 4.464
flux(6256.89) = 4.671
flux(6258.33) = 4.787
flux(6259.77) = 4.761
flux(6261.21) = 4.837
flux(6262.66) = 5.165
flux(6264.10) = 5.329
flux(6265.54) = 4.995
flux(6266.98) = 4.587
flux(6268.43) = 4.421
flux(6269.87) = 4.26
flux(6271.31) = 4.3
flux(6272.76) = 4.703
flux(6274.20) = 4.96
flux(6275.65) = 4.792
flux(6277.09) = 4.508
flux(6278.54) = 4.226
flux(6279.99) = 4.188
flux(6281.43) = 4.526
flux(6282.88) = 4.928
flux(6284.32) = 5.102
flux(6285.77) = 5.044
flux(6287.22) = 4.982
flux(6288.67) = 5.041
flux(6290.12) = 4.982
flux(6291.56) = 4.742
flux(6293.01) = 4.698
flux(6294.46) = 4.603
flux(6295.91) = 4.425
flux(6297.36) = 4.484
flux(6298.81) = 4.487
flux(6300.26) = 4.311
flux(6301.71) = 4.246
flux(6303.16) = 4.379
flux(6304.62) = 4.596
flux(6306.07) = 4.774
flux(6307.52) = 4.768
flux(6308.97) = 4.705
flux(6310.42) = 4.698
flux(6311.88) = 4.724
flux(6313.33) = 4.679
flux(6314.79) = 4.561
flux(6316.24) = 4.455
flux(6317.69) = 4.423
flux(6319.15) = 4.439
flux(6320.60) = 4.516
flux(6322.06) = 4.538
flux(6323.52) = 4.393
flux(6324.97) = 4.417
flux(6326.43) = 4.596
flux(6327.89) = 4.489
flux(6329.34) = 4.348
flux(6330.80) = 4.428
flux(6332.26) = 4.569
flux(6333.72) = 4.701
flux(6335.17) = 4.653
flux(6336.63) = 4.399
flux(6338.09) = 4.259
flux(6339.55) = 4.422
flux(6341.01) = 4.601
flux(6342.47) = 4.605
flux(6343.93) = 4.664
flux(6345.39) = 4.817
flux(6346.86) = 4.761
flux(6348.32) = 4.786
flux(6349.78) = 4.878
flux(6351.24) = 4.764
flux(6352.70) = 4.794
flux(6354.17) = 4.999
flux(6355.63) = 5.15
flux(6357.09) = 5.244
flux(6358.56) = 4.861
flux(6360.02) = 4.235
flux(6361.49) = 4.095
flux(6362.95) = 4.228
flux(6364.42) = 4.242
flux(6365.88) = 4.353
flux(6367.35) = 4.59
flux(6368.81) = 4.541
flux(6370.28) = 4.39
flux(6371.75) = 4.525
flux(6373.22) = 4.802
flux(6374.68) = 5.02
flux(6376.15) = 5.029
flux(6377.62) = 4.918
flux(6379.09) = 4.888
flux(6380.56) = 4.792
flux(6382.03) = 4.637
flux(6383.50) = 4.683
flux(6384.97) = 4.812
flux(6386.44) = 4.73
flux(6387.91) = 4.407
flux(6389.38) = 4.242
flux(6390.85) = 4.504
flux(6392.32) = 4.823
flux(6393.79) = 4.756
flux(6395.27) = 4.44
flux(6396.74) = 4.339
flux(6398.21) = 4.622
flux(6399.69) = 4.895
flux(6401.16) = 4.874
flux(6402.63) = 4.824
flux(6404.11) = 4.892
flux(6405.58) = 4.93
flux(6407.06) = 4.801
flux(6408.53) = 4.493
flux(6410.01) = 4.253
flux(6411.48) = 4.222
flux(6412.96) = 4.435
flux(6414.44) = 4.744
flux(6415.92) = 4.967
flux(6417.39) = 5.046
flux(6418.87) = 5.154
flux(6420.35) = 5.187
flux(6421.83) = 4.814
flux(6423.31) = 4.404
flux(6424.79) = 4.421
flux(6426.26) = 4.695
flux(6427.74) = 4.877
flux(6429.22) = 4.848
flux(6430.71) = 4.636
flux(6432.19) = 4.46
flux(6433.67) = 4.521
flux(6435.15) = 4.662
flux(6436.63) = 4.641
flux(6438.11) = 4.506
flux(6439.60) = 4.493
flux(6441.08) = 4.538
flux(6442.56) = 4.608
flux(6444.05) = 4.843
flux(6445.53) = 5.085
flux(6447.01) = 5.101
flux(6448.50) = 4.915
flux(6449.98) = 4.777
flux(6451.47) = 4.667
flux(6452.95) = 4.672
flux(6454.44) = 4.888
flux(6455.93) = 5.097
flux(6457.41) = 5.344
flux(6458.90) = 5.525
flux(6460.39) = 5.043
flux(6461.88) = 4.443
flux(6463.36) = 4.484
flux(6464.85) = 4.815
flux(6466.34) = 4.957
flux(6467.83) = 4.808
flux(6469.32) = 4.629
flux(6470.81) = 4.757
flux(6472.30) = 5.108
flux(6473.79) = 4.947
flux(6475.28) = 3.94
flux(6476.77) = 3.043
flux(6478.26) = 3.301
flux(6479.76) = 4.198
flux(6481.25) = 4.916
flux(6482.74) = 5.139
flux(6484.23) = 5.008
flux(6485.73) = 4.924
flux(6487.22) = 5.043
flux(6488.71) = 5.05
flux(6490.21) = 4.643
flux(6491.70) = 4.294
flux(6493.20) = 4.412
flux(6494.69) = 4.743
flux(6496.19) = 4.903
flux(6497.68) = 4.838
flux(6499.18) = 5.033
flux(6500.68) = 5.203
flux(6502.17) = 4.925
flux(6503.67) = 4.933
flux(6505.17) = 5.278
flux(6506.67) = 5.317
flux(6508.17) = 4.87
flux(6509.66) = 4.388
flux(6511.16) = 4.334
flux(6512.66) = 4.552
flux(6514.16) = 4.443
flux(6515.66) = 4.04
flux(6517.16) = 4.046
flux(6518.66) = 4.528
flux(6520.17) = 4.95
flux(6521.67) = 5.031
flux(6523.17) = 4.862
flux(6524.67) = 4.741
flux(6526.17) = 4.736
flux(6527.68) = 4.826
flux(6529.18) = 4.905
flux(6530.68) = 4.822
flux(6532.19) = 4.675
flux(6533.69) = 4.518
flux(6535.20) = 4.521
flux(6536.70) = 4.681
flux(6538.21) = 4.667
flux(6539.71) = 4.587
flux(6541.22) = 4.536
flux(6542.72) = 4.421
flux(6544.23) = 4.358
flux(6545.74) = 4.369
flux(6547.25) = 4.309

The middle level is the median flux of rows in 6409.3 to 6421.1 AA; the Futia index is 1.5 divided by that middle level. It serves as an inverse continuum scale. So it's 0.309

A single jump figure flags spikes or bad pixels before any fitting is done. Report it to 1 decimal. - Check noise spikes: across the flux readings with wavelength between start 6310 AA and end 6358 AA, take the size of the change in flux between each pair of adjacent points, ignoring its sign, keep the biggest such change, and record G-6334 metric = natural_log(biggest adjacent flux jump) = -1.4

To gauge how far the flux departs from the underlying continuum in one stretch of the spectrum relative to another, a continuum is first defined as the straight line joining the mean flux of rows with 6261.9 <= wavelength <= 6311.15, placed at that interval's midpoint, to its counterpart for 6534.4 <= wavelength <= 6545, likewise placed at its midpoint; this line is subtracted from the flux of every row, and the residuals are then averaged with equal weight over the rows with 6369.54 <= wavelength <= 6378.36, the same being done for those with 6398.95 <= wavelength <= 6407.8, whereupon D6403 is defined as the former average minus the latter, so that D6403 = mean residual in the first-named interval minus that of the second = -0.10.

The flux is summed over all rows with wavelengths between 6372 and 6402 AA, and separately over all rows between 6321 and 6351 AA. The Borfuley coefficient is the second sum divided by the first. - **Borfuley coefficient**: 0.969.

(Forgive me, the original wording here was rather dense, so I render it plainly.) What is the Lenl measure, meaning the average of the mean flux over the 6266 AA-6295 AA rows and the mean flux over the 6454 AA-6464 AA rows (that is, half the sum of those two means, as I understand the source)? 4.83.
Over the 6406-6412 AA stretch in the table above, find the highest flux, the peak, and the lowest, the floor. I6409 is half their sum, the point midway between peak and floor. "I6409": 4.51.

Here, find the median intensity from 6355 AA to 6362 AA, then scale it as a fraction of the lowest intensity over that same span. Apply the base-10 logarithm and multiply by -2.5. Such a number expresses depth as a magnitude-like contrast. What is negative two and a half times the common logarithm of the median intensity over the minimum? -0.186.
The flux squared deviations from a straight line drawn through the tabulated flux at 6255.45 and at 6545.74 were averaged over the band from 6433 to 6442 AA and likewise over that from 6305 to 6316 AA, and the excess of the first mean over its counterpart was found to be -0.04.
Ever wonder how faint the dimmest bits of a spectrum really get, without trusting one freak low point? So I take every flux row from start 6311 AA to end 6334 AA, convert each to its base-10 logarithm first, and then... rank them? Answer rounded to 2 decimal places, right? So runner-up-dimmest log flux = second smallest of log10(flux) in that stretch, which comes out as 0.64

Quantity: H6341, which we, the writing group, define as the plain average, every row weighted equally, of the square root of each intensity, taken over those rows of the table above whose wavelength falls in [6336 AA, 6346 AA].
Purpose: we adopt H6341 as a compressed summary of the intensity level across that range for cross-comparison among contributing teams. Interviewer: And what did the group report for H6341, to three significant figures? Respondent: 2.13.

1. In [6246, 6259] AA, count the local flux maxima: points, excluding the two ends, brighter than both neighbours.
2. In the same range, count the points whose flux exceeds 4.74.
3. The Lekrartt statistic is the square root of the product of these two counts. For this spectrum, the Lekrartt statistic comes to 0.0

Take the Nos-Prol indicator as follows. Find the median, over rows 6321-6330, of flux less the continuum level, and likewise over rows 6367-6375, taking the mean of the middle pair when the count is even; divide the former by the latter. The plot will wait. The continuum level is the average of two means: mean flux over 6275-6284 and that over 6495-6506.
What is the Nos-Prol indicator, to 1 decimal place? 1.5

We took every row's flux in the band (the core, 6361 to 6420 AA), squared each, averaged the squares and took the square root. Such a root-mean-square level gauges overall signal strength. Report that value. 4.66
